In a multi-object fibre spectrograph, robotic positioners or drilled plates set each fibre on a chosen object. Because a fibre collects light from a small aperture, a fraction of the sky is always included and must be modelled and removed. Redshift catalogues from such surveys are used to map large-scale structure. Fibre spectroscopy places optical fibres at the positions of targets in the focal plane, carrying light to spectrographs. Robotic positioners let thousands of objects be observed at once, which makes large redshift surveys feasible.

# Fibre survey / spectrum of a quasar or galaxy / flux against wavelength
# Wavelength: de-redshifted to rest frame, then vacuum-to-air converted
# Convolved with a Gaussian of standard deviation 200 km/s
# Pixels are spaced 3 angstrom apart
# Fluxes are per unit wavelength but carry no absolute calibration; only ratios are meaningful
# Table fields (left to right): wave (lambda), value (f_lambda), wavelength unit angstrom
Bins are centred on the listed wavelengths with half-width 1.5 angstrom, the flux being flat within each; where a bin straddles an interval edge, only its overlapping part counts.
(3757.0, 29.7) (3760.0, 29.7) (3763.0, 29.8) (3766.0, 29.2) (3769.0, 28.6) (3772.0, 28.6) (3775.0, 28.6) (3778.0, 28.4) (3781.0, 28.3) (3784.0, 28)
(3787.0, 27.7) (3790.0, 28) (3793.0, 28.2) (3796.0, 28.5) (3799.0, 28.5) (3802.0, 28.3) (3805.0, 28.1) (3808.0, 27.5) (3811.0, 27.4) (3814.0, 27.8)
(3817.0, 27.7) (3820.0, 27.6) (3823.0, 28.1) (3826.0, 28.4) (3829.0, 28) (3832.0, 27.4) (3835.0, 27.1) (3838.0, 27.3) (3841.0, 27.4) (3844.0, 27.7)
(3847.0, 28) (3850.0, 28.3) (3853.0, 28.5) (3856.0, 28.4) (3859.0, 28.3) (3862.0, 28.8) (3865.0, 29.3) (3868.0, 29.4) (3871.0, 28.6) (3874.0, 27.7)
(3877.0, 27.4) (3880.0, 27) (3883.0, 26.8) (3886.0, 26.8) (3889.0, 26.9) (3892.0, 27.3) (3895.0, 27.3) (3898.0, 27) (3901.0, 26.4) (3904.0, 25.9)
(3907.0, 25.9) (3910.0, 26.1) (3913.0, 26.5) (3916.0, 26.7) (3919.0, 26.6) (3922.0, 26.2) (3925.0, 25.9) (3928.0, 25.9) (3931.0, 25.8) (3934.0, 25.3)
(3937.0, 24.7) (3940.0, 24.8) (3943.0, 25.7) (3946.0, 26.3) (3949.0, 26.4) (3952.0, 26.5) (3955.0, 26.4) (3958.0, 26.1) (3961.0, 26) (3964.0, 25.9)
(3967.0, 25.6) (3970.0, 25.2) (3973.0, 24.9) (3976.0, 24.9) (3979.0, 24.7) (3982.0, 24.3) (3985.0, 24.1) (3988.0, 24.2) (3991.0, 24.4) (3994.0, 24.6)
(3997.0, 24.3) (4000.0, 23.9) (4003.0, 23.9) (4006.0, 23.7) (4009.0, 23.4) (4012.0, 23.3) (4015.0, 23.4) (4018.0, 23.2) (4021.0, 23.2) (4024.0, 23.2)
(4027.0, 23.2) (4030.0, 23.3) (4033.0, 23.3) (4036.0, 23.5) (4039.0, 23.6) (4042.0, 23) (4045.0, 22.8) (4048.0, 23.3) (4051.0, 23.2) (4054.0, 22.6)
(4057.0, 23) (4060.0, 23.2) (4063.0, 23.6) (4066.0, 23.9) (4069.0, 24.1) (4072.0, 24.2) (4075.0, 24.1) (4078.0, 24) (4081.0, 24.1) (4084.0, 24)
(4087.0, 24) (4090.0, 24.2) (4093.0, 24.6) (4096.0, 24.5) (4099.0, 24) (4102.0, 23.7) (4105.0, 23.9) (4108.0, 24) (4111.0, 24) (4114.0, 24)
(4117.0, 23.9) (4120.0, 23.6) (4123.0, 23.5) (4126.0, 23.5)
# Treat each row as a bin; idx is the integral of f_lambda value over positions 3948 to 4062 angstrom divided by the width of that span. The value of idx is 24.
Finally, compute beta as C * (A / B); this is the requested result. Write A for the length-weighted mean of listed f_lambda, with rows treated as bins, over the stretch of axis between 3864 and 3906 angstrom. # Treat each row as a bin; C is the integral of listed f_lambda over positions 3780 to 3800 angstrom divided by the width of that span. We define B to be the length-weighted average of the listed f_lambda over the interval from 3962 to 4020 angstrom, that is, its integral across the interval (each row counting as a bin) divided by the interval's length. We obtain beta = 31.7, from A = 27.4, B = 24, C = 28.2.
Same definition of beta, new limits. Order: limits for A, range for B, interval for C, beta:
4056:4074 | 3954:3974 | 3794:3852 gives 25.7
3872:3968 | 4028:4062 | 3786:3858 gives 31.7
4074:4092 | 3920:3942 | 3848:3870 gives 27.1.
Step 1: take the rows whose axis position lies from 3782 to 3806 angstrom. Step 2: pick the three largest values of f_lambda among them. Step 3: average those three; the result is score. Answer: 28.4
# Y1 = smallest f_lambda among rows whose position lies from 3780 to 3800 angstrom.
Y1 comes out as 27.7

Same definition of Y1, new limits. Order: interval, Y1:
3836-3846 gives 27.3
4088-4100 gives 24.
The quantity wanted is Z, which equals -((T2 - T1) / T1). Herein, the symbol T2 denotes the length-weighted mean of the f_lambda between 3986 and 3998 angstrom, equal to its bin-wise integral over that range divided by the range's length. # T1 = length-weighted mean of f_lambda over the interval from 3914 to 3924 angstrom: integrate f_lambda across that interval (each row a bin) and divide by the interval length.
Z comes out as 0.08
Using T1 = 26.5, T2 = 24.4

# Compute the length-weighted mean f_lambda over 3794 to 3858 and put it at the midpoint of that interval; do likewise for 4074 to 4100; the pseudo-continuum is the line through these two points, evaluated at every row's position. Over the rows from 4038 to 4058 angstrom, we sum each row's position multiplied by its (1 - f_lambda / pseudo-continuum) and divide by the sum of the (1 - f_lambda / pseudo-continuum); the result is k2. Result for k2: 4048.3 angstrom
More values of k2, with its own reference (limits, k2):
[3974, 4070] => 4022.6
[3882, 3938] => 3922.2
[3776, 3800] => 3783.8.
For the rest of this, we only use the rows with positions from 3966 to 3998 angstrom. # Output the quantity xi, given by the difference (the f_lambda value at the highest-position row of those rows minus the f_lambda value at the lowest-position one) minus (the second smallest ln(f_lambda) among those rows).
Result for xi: -4.5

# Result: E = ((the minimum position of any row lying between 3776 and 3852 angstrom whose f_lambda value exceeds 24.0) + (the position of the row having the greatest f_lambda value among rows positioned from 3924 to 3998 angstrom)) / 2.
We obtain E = 3865.0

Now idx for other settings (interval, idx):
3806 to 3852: 28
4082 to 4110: 24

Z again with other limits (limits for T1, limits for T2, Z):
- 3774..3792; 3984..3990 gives 0.14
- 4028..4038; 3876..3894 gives -0.16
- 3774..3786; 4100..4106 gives 0.16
